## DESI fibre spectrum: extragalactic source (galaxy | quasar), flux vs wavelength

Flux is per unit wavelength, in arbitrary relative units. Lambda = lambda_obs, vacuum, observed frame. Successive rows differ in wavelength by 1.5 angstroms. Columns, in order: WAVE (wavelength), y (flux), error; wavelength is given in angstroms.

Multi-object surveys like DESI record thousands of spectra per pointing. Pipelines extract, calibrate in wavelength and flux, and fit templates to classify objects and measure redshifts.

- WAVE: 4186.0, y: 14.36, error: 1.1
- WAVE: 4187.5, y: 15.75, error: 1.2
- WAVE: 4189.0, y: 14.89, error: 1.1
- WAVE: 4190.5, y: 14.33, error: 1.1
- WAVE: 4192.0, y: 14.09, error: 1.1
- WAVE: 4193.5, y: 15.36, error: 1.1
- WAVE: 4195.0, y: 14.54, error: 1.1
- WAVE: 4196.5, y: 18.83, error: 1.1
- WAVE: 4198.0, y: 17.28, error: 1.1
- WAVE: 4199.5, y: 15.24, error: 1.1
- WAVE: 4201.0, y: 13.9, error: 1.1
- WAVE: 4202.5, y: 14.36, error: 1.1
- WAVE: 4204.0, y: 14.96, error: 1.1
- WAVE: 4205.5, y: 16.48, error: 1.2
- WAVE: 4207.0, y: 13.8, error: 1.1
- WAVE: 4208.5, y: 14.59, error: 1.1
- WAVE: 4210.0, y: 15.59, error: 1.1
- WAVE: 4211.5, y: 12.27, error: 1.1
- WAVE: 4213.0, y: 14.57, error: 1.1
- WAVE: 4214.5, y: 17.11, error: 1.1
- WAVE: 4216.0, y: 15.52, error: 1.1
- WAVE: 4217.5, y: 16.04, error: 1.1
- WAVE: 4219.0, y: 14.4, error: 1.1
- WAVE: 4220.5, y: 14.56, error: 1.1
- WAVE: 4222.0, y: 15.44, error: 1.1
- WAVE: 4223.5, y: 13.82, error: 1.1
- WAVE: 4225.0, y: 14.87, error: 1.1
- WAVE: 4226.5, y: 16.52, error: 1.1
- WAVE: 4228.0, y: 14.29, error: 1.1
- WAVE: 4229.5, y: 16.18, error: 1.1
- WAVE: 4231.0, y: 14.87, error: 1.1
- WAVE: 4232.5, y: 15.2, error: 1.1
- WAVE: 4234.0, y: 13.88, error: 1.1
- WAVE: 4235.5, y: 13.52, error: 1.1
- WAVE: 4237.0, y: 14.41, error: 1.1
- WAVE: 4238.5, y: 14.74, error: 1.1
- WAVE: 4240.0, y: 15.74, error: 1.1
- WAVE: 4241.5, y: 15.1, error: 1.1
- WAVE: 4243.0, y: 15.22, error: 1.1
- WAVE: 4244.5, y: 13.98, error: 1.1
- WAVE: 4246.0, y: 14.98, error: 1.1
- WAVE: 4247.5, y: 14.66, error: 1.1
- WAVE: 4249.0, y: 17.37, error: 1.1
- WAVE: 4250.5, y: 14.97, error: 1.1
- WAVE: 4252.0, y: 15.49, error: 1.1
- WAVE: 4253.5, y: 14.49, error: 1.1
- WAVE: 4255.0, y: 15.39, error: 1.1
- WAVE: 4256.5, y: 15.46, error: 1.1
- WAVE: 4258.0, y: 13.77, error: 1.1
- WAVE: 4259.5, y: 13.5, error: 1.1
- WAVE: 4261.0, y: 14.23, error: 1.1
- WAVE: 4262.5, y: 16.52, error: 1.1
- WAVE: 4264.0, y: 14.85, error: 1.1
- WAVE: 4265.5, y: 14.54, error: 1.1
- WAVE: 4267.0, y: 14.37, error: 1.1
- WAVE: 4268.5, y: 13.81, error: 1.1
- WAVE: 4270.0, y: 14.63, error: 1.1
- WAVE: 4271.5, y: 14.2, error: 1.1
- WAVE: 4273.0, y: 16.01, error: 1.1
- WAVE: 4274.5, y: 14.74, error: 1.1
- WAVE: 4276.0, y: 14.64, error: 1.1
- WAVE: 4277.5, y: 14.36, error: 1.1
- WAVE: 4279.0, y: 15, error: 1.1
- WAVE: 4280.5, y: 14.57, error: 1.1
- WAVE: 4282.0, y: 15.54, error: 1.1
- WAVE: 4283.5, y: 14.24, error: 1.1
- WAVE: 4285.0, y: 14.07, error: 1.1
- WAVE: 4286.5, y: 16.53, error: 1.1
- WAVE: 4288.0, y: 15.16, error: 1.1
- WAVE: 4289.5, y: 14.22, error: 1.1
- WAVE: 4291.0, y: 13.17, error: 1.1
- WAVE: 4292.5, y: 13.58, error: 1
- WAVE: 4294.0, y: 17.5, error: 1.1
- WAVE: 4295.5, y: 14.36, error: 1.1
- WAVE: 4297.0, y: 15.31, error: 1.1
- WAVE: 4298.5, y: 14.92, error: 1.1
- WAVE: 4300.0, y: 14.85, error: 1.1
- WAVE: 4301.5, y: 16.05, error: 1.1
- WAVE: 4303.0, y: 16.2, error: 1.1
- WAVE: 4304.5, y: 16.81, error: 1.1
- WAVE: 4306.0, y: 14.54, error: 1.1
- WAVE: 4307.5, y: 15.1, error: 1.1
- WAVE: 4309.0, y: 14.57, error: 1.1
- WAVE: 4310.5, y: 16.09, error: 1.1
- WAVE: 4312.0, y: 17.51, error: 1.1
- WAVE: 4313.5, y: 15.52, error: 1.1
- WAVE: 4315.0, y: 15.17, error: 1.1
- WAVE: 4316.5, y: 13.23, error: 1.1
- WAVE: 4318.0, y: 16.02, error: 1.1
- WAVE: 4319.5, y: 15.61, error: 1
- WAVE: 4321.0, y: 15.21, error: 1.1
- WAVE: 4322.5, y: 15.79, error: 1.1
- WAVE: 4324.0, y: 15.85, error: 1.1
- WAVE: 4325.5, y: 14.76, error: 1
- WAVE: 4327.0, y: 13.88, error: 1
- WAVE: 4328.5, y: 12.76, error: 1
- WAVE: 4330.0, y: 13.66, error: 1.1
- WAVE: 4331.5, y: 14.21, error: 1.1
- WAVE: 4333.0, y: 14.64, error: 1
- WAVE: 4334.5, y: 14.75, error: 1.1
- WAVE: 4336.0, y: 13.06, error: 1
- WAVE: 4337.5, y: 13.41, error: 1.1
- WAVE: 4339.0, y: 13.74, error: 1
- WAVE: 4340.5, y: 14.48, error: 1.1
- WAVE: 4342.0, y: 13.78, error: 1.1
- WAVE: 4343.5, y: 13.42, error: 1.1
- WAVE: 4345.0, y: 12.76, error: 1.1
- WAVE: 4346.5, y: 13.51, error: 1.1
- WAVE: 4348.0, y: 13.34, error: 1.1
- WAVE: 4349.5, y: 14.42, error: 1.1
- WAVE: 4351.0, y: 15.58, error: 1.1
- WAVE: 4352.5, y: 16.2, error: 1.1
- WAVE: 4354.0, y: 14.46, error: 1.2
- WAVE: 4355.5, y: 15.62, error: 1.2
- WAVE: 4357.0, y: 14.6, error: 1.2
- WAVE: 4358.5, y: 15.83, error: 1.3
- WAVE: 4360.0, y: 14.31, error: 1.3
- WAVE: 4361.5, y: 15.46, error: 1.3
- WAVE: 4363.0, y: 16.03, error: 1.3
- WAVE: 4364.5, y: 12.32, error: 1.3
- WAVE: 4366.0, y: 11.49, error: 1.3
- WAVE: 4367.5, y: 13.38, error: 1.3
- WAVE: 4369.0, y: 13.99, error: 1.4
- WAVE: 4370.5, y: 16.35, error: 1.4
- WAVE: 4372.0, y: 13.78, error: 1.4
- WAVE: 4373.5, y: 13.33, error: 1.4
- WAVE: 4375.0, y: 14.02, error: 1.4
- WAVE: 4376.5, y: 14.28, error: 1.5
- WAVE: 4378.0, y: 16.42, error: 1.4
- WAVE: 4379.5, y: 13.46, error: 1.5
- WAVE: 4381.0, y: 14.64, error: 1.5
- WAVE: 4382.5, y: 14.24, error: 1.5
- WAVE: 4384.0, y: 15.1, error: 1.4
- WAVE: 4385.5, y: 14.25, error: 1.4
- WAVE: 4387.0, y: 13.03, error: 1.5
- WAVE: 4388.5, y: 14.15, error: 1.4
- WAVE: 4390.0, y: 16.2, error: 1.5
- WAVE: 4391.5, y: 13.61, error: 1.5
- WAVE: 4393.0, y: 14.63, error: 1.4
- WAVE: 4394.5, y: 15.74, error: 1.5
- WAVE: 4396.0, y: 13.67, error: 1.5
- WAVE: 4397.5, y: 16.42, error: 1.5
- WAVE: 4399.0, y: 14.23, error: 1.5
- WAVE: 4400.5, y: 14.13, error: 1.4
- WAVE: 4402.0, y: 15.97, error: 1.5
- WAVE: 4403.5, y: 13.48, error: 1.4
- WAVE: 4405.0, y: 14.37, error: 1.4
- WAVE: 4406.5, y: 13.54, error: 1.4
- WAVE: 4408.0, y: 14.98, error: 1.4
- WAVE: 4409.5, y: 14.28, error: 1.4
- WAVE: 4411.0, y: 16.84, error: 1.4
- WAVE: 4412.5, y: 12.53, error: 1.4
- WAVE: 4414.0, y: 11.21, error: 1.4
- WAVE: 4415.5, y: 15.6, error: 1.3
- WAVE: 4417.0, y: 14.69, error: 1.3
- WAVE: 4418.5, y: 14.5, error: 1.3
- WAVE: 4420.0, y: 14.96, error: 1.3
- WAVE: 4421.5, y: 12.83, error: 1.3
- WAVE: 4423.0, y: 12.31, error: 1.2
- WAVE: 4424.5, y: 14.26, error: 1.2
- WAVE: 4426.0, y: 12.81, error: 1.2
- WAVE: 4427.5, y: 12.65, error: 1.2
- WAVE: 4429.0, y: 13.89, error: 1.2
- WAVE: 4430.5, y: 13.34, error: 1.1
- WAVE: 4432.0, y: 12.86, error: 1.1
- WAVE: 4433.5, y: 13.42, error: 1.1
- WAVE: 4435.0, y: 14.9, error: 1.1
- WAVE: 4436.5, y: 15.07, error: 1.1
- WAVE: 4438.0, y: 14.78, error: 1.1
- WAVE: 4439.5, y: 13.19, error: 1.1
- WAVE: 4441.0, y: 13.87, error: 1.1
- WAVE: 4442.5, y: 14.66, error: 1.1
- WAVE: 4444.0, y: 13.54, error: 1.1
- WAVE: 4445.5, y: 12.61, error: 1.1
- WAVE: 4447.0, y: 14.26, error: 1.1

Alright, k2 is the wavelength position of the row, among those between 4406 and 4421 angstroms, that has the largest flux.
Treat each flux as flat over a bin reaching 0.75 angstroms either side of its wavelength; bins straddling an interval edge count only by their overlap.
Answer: 4411.0 angstroms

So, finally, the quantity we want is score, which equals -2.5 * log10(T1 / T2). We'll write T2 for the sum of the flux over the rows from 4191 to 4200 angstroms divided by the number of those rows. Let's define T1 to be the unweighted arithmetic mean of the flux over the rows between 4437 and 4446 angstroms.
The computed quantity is 0.16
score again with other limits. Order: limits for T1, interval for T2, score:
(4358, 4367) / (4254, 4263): 0.04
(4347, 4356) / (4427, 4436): -0.11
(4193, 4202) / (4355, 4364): -0.04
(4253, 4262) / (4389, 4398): 0.04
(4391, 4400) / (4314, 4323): 0.03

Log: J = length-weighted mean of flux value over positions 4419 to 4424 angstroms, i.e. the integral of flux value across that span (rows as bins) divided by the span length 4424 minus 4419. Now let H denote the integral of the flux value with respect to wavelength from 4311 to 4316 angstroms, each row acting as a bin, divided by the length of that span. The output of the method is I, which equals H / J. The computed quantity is 1.18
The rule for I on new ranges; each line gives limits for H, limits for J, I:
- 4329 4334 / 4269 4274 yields 0.95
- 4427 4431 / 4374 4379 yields 0.90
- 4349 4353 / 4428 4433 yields 1.16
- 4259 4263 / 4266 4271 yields 1.03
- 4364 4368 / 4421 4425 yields 0.94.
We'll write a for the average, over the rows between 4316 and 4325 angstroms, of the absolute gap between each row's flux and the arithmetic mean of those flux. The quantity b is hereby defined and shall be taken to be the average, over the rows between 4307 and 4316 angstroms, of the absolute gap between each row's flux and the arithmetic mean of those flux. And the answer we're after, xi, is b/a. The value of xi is 1.07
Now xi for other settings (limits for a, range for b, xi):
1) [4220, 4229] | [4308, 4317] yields 1.45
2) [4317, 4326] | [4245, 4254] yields 1.99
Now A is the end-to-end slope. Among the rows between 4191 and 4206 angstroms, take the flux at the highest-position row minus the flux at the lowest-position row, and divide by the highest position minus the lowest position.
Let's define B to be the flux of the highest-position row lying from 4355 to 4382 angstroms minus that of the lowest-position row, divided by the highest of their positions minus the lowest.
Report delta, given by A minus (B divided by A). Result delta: 0.4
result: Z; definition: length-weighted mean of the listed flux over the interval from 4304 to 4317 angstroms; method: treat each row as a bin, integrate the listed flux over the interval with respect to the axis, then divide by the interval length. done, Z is 15.4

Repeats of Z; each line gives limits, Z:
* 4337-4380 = 14.3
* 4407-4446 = 13.9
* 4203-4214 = 14.7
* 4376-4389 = 14.4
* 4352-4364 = 15.2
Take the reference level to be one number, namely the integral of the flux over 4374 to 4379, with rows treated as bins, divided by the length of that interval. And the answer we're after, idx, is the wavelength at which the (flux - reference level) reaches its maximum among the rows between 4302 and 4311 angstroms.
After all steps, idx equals 4304.5 angstroms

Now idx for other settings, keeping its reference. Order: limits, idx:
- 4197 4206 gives 4198.0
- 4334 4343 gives 4334.5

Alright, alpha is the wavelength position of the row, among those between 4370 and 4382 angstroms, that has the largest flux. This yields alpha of 4378.0 angstroms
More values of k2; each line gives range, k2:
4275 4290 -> 4286.5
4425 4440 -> 4436.5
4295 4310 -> 4304.5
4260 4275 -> 4262.5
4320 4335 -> 4324.0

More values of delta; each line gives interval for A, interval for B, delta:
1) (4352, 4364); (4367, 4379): 17.9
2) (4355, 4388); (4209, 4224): -1.7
